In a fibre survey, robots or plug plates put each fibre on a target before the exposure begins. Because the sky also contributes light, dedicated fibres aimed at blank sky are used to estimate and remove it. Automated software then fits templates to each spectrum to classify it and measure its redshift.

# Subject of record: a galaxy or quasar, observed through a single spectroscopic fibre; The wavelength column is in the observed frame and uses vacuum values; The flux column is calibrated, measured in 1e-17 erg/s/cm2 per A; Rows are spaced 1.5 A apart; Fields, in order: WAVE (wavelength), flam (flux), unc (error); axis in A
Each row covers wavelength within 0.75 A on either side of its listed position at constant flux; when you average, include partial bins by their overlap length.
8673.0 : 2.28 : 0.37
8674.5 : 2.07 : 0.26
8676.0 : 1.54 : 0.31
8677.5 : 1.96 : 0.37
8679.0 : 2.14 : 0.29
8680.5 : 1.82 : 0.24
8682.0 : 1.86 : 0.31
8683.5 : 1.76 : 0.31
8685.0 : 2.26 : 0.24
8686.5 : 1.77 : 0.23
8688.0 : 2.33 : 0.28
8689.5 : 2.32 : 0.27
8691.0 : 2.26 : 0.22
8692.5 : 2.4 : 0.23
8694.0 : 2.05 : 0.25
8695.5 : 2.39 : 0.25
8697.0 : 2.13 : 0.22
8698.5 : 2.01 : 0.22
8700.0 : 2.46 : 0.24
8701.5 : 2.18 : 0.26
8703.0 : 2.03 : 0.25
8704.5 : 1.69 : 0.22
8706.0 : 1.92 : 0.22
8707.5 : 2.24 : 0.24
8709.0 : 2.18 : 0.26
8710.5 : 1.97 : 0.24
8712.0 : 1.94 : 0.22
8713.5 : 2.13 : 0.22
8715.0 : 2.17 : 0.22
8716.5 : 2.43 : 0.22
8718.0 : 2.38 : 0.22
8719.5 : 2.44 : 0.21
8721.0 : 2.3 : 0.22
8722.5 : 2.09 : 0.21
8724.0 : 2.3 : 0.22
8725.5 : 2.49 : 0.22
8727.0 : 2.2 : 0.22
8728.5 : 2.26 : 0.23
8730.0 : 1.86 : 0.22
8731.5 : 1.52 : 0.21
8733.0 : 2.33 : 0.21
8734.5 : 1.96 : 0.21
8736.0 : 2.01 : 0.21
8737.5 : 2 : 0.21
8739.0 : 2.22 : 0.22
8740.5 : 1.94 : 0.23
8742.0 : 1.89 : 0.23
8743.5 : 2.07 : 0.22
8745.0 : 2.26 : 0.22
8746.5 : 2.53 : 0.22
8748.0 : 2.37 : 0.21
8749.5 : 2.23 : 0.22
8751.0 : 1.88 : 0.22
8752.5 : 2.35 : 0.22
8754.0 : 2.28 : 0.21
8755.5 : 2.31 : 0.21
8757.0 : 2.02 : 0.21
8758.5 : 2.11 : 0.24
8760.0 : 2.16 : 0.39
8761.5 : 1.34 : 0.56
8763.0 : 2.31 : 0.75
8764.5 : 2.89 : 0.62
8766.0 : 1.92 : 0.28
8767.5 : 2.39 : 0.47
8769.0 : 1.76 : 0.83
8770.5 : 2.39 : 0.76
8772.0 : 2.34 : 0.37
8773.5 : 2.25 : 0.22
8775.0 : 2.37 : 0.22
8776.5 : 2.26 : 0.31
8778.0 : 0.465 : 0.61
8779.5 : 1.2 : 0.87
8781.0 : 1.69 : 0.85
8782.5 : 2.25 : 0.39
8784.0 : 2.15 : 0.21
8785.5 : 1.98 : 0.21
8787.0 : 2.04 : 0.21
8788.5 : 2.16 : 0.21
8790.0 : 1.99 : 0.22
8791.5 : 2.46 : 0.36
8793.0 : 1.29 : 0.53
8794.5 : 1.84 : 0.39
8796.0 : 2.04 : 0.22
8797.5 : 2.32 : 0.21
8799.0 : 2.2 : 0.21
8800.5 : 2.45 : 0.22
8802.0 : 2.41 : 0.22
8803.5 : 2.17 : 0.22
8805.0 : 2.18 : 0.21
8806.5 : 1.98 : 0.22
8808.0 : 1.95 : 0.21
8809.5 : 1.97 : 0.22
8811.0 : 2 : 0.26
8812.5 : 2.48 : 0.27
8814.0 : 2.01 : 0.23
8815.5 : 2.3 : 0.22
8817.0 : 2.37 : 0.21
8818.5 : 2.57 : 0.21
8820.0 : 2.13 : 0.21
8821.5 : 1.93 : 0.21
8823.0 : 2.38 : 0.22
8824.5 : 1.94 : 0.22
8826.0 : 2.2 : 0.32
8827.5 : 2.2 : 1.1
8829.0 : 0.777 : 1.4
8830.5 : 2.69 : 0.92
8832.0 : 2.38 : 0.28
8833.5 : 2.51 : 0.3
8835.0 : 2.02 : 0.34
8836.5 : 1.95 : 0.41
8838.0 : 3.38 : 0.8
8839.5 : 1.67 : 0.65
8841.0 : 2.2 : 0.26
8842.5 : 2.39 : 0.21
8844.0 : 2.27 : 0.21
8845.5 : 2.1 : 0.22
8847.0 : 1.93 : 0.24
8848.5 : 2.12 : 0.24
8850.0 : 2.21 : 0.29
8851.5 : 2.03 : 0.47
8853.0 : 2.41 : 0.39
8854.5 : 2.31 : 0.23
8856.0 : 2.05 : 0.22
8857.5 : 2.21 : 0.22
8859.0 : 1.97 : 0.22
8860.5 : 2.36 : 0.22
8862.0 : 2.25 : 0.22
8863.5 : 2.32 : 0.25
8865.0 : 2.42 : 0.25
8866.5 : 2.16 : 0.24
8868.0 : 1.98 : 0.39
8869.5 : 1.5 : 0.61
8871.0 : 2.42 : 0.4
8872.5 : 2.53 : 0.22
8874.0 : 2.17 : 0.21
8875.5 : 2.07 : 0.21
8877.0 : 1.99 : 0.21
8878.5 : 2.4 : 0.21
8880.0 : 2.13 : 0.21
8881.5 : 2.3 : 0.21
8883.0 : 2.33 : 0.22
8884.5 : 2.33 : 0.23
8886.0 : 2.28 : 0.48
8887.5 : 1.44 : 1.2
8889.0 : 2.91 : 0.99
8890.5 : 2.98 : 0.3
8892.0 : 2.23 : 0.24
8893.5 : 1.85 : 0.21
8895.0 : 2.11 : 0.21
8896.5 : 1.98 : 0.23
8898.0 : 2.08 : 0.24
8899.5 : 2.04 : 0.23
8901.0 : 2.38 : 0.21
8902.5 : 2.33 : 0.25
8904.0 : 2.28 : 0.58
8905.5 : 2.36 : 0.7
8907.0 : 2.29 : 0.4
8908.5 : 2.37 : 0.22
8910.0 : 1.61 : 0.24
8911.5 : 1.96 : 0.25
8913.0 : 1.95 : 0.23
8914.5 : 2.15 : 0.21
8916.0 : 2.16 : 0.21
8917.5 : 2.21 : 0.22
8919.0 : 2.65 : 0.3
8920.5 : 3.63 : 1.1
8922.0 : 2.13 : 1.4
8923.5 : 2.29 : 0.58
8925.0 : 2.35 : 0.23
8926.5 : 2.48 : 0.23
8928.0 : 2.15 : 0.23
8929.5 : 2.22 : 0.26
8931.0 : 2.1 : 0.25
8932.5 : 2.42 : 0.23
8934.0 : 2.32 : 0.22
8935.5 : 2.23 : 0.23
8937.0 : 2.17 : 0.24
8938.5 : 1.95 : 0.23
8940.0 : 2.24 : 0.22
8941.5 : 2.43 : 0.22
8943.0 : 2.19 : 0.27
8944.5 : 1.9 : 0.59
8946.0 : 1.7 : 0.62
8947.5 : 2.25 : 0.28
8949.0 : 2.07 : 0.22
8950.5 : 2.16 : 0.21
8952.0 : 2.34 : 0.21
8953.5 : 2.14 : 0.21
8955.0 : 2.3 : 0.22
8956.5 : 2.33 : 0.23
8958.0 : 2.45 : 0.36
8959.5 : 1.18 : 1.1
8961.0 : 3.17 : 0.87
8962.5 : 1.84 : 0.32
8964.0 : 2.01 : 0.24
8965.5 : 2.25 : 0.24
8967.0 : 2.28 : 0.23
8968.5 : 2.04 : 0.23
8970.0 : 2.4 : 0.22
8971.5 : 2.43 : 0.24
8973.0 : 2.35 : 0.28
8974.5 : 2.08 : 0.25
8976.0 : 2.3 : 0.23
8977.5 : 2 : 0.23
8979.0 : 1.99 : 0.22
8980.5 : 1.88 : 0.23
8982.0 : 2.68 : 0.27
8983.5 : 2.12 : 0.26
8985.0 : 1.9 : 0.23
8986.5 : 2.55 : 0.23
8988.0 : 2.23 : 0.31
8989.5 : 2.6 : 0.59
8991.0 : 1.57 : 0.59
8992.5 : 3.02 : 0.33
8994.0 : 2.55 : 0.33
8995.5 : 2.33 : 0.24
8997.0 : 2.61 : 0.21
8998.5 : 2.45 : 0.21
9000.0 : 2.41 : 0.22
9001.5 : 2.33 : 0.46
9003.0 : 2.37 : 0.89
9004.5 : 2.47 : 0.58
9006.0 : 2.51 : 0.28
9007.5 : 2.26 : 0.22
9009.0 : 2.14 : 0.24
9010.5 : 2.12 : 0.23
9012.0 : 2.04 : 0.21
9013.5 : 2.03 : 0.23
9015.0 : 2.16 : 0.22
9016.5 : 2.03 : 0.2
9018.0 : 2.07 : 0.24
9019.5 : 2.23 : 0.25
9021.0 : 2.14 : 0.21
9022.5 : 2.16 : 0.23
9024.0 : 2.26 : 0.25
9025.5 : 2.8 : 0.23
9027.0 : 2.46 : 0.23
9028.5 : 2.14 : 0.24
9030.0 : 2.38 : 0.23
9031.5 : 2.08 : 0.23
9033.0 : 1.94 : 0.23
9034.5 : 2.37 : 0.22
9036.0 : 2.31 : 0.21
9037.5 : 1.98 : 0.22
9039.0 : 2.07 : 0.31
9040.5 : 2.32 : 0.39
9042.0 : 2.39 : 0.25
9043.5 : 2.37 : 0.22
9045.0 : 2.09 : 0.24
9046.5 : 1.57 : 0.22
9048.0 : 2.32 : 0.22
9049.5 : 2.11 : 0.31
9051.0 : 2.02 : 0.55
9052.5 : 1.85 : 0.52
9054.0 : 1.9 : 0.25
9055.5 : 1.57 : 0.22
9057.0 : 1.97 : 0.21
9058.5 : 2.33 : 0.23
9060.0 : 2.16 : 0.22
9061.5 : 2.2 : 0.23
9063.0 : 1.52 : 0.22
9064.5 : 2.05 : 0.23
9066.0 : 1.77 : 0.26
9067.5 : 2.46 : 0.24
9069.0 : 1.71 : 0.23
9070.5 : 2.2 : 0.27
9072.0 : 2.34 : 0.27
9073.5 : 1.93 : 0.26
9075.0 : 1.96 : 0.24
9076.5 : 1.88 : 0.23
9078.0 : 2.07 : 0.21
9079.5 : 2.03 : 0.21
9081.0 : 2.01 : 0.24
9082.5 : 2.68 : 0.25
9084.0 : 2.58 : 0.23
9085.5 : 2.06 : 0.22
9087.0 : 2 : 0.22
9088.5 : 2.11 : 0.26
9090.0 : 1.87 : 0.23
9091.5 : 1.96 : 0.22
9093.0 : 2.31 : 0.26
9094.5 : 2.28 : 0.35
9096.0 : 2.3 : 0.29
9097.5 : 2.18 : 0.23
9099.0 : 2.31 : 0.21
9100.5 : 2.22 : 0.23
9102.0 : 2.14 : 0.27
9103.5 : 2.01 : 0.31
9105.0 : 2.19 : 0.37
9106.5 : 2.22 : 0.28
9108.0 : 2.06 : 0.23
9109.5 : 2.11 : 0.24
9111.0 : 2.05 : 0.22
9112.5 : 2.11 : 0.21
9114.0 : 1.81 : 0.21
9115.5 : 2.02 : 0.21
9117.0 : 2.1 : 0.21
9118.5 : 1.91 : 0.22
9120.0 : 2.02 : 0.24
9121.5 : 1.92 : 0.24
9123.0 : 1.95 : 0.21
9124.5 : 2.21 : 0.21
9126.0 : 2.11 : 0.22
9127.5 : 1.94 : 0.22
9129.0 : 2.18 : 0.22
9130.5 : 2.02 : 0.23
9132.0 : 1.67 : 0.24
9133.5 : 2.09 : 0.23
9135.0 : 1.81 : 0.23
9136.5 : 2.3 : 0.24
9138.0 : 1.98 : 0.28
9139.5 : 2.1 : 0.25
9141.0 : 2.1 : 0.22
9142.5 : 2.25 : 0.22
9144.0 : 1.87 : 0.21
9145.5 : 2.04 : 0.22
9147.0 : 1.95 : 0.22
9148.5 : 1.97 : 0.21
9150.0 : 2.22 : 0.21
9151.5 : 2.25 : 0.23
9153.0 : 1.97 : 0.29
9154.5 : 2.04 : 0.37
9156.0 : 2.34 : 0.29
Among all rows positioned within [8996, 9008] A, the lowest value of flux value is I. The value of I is 2.26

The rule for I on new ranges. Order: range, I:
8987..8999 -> 1.57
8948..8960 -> 1.18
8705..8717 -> 1.92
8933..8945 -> 1.9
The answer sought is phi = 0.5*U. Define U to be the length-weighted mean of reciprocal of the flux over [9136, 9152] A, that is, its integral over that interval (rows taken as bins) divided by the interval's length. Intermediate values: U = 0.481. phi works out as 0.240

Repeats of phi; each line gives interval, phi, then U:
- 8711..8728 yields 0.223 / 0.446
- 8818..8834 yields 0.261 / 0.522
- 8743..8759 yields 0.226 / 0.453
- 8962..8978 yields 0.230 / 0.460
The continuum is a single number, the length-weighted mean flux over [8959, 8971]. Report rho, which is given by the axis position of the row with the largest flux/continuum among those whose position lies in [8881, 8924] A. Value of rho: 8920.5 A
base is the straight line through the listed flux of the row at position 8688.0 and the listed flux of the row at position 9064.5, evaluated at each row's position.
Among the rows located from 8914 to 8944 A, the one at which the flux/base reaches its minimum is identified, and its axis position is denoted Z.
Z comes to 8938.5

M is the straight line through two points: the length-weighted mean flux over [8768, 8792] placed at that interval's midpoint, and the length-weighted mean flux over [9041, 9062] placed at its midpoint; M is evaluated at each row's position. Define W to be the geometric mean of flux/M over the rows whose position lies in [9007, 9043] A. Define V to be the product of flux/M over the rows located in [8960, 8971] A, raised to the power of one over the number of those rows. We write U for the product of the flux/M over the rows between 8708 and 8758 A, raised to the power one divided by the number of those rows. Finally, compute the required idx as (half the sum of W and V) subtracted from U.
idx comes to 0.003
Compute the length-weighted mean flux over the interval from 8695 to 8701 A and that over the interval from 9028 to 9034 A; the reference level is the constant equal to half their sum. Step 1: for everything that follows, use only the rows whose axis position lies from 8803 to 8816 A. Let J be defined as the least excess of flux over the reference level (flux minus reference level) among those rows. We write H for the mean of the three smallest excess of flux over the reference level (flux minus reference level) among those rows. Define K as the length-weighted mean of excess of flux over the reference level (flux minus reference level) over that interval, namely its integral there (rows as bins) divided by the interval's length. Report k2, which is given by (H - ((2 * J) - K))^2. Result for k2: 0.03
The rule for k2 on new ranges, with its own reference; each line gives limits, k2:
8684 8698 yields 0.41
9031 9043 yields 0.09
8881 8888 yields 1.64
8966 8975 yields 0.10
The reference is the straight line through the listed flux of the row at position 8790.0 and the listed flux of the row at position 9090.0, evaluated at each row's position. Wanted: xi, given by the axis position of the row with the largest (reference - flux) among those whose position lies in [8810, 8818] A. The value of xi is 8811.0 A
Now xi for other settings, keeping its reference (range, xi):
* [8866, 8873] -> 8869.5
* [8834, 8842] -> 8839.5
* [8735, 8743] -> 8742.0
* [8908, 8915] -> 8910.0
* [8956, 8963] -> 8959.5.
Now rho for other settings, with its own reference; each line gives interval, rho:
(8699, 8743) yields 8725.5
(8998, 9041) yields 9025.5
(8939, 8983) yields 8961.0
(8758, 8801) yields 8764.5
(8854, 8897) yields 8890.5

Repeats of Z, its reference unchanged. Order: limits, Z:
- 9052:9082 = 9063.0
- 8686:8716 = 8704.5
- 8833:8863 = 8839.5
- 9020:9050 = 9046.5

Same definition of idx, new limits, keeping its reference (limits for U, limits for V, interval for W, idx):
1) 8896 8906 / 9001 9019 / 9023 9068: 0.042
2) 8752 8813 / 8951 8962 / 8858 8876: -0.063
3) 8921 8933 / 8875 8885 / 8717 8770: 0.026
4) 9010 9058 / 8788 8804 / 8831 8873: -0.043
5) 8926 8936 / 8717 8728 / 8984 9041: -0.018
